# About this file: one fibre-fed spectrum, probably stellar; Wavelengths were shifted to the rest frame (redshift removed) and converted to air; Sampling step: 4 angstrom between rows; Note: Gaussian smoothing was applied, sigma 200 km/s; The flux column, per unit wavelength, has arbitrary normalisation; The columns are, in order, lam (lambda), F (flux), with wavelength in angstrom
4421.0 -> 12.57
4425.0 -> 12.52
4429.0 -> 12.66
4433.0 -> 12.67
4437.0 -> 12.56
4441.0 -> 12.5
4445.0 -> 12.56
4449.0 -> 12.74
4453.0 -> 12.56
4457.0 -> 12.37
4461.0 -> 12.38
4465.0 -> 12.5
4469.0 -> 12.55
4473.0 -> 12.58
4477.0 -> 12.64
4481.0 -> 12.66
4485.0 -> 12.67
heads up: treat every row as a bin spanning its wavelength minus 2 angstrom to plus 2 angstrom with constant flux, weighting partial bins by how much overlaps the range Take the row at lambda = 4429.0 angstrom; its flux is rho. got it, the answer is 12.66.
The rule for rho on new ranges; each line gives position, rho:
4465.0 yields 12.5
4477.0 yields 12.64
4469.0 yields 12.55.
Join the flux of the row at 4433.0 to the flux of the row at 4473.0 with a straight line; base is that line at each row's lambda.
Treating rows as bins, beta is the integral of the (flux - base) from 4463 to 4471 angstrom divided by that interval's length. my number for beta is -0.07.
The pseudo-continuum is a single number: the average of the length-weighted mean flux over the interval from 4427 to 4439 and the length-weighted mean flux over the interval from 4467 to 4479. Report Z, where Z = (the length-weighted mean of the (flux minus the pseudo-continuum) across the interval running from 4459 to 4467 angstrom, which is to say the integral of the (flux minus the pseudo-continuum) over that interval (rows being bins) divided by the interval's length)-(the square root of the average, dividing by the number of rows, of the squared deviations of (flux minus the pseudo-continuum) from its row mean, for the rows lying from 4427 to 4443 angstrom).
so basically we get -0.241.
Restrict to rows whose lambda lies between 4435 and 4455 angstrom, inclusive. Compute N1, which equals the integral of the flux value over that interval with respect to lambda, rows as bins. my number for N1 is 252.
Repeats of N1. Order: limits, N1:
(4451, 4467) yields 199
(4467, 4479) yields 151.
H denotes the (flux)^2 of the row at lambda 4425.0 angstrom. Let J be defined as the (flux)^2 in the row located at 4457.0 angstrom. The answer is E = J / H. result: 0.976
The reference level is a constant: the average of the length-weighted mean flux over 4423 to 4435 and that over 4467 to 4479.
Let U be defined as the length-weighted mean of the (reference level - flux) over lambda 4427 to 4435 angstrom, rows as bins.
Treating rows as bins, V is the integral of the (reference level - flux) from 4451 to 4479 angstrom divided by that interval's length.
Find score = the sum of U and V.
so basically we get 0.030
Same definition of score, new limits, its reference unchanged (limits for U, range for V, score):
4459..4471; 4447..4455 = 0.080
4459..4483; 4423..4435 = 0.038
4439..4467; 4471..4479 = 0.081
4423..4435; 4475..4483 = -0.060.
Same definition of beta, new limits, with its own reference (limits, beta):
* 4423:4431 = -0.09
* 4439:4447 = -0.12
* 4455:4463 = -0.24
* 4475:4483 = 0.08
